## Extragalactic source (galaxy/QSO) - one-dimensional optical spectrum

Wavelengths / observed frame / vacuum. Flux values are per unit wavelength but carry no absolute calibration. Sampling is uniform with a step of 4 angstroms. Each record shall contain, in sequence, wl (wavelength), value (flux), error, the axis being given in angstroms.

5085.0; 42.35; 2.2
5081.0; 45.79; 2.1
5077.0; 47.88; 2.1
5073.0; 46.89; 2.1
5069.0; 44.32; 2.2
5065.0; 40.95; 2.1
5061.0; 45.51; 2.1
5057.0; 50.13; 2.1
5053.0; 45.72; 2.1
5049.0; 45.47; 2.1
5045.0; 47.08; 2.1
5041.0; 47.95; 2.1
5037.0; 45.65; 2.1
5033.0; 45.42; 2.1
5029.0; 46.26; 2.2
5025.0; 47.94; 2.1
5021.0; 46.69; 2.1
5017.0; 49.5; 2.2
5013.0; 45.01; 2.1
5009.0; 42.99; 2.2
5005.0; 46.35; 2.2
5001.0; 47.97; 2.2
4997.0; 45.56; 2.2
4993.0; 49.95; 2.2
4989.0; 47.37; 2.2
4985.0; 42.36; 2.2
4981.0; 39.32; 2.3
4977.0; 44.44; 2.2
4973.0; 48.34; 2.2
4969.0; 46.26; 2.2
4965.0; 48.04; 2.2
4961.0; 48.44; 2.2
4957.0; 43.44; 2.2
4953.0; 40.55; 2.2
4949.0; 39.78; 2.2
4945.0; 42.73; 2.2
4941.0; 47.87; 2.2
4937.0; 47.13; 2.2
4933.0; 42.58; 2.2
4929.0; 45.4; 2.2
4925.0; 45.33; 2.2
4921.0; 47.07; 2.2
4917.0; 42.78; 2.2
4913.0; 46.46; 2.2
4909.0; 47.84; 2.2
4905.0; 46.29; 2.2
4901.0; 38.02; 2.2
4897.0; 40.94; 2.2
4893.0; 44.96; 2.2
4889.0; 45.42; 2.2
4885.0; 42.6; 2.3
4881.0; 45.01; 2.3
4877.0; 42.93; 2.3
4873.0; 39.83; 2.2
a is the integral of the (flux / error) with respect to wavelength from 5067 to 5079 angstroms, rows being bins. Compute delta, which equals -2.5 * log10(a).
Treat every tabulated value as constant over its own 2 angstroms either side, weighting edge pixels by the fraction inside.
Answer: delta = -6.04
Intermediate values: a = 261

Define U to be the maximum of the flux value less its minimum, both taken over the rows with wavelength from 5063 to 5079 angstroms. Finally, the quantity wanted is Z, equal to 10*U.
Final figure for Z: 69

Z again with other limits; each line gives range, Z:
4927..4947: 53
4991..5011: 70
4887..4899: 45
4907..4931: 51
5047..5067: 92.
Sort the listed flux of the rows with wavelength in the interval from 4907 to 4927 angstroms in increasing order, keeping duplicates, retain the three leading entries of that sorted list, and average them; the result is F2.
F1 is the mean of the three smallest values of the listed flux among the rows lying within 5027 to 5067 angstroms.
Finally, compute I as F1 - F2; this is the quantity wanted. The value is -1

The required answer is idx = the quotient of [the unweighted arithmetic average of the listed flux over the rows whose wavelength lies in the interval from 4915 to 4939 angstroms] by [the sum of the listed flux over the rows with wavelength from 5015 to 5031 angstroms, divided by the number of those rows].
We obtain 0.95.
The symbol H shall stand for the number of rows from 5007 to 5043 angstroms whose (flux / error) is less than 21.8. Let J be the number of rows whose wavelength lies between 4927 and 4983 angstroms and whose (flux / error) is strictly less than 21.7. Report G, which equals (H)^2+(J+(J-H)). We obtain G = 40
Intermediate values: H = 5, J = 10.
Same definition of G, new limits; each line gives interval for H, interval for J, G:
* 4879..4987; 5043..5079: 560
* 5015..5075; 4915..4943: 68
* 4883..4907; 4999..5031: 38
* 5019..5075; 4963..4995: 66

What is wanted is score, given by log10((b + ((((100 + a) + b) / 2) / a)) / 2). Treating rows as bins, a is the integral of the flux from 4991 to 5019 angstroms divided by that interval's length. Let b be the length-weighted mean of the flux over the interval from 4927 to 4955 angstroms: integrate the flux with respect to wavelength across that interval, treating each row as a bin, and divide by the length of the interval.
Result 1.36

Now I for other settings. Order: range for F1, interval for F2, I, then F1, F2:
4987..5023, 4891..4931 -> 4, 44.5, 40.6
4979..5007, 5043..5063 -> -3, 42.4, 45.6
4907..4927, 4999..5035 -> 0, 44.9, 44.5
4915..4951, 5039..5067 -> -2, 41.7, 44.0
